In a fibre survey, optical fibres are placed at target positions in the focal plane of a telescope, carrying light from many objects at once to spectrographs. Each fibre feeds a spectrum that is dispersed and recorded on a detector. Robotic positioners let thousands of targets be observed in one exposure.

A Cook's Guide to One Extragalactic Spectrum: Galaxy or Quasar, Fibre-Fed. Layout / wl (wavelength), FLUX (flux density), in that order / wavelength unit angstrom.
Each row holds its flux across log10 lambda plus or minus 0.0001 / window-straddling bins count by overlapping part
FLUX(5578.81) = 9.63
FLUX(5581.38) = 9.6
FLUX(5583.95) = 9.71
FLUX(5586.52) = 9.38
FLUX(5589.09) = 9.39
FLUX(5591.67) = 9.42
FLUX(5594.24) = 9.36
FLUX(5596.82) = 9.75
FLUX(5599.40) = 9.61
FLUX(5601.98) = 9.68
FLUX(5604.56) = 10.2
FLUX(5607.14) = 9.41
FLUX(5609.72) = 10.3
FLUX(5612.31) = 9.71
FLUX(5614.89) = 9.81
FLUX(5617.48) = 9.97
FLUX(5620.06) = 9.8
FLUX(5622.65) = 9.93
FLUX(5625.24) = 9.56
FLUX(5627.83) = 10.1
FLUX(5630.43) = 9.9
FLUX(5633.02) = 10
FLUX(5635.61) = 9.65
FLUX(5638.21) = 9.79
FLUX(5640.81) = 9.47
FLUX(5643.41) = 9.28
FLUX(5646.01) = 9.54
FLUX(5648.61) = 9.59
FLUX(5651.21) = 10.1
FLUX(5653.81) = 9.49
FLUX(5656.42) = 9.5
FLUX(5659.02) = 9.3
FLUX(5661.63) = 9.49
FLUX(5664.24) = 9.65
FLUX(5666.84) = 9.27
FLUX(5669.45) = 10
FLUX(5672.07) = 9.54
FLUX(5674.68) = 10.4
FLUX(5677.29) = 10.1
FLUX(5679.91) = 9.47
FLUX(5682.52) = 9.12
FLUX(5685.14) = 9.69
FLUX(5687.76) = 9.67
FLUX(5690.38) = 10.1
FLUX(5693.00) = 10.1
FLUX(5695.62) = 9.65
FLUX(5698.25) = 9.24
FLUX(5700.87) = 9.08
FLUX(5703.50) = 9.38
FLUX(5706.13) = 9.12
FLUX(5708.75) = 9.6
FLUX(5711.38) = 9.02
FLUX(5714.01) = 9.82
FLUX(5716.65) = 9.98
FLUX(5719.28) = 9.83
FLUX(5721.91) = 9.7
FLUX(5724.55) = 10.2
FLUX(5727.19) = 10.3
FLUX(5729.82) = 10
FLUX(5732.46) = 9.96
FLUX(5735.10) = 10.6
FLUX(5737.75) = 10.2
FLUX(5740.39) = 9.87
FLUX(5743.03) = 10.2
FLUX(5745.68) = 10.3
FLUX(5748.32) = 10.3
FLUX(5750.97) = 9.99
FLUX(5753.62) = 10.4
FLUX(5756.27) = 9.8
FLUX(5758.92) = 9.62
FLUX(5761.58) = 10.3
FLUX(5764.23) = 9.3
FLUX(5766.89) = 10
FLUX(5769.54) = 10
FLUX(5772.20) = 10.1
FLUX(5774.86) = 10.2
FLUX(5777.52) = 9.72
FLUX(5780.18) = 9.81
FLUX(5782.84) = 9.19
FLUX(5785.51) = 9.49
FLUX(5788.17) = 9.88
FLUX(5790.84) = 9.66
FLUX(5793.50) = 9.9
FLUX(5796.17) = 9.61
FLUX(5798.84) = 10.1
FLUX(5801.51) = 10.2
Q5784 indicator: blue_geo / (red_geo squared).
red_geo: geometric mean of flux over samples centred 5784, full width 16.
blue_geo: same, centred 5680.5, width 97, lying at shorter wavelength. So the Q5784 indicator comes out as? 0.104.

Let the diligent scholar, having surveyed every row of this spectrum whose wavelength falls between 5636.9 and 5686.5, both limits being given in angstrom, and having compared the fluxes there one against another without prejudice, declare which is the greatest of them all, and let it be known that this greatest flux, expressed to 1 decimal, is 10.4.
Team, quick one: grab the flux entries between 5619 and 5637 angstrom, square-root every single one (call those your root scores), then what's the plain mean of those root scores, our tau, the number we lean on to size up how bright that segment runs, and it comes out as 3.14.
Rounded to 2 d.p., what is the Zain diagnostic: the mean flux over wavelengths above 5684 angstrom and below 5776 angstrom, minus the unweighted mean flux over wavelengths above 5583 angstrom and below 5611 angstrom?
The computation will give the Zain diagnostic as 0.22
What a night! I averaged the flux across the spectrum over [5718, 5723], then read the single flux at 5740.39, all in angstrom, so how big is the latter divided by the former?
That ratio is 1.01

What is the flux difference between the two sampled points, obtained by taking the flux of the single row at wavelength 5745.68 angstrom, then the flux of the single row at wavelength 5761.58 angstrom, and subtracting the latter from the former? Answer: 0.0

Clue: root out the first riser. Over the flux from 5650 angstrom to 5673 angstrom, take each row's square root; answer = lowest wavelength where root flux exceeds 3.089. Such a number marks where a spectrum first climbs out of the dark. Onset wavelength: 5651.21 angstrom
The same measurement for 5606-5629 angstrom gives 5609.72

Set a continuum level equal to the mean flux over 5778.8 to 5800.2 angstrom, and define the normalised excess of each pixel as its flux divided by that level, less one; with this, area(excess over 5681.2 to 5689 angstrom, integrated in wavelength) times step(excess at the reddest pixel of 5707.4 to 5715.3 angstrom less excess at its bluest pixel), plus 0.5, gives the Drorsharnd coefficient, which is 0.496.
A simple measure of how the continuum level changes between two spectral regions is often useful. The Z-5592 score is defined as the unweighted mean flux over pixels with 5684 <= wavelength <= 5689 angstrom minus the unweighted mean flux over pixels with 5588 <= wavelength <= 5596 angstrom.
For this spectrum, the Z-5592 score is 0.3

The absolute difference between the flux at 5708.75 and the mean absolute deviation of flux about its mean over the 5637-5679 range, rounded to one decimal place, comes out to 9.3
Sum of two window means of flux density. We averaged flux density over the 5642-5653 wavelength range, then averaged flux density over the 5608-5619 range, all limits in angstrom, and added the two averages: 19.6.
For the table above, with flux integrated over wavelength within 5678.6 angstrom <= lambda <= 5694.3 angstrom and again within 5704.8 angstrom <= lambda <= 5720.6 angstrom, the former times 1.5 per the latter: 1.51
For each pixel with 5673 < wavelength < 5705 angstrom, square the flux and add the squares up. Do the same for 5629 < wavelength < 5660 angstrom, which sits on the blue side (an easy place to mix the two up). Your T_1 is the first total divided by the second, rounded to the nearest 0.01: 1.01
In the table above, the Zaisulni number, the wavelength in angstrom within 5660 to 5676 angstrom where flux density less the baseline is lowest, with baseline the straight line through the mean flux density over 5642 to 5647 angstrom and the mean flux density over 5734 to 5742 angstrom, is 5666.84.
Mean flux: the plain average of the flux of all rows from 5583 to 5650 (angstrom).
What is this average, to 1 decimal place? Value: 9.7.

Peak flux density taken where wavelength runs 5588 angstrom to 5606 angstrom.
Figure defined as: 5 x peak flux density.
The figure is 51.0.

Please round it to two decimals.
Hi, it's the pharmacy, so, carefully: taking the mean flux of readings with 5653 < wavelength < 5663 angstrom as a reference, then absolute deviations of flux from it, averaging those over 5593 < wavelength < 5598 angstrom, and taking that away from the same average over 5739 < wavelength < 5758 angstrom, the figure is 0.48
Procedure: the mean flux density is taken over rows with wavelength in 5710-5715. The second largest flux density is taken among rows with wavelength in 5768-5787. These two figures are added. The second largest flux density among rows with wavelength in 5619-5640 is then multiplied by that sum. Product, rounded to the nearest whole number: 195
